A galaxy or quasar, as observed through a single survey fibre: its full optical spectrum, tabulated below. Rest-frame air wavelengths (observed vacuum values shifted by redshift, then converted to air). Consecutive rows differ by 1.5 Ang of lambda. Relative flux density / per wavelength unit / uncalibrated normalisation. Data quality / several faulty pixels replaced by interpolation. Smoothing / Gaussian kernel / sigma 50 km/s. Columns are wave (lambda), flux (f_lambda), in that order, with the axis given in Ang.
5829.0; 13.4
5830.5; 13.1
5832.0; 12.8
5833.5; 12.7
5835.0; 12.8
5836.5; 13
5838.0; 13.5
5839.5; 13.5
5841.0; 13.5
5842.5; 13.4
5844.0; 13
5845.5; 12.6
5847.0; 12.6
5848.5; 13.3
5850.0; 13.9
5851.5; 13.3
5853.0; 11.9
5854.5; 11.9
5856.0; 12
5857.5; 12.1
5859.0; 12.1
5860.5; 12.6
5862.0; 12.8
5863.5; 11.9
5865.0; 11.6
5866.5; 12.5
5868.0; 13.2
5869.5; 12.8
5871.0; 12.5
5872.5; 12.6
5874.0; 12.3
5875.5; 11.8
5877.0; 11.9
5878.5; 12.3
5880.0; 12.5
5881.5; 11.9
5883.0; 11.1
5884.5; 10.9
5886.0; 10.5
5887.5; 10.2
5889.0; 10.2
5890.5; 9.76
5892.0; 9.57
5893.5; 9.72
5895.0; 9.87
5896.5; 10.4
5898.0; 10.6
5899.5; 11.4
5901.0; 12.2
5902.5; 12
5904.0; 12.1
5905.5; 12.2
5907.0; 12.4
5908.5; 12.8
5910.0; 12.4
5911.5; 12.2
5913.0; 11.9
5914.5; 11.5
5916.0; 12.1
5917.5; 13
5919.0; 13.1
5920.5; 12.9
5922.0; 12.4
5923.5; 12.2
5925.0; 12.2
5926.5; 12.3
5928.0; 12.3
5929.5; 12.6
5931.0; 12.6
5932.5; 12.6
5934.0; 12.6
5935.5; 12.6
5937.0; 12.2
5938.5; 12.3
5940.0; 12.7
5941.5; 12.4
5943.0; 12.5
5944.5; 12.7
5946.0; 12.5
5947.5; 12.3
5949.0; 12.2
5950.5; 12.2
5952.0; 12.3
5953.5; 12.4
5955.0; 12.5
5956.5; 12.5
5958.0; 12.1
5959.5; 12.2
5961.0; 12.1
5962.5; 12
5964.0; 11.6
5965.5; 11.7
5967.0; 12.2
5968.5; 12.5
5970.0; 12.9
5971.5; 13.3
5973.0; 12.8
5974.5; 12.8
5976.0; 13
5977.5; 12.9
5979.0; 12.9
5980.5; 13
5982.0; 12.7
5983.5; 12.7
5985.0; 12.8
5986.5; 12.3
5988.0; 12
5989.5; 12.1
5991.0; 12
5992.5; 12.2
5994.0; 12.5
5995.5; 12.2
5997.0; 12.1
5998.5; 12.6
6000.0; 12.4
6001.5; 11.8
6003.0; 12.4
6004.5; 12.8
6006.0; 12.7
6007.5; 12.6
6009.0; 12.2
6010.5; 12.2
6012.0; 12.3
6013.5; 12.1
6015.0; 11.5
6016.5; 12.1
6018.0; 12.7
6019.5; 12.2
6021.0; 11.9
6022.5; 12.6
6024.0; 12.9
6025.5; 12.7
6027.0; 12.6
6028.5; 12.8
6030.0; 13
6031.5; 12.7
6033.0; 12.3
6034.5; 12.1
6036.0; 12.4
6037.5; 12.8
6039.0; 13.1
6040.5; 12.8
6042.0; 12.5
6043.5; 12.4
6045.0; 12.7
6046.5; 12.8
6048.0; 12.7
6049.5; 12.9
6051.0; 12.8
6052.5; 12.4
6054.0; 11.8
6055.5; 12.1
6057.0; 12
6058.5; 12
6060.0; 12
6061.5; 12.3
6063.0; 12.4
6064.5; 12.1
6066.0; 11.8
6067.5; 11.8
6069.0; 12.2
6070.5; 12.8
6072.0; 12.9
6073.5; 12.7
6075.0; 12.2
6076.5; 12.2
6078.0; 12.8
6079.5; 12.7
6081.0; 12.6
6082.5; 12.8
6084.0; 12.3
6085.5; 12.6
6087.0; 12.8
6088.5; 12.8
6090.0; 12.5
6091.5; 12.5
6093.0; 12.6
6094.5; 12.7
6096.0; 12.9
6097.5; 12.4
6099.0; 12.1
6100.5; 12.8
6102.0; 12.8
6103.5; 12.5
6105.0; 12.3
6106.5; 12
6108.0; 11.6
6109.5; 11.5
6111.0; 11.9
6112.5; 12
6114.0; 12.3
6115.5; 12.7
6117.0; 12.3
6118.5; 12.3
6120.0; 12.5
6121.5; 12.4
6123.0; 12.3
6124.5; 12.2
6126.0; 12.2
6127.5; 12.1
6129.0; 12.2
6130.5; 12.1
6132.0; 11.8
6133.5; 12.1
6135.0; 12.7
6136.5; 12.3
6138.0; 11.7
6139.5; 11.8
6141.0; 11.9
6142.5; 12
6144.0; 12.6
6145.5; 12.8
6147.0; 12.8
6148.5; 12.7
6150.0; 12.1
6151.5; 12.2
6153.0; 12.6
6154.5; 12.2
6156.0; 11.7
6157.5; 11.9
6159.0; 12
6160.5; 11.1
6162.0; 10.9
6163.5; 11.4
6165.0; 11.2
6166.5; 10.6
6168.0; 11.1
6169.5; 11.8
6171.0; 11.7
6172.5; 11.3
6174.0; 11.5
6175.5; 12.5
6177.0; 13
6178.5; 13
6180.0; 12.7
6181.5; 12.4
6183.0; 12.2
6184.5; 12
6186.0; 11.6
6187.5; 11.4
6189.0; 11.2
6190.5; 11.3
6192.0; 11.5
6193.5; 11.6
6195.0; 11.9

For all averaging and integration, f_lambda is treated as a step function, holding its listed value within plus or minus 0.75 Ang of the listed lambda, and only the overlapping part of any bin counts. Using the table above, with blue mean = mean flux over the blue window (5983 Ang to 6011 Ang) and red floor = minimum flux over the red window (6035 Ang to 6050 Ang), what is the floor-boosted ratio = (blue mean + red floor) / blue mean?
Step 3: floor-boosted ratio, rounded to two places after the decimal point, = 2.00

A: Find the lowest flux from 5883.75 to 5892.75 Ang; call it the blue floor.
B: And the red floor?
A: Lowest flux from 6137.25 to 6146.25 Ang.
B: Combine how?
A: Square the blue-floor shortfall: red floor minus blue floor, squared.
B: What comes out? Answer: 4.5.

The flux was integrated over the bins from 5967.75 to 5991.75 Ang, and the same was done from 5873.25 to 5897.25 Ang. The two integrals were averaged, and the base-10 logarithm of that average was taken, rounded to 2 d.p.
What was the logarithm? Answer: 2.45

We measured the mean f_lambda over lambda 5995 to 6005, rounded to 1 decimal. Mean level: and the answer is 12.3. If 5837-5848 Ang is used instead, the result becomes 13.2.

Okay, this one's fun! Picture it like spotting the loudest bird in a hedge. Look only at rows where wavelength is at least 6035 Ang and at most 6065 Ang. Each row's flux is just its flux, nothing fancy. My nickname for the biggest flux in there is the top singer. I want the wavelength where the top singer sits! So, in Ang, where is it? 6039.0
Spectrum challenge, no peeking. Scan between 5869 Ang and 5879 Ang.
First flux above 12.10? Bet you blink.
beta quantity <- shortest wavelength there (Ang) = 5869.5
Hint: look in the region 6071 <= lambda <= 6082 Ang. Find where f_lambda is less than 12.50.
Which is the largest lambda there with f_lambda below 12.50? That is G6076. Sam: 6076.5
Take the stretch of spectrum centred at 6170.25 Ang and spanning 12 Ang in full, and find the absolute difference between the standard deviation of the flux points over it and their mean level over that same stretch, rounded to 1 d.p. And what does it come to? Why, 10.9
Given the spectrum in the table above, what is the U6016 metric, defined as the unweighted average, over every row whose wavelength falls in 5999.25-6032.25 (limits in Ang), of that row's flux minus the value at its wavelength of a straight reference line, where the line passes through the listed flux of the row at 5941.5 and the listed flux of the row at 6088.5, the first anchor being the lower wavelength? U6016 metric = -0.2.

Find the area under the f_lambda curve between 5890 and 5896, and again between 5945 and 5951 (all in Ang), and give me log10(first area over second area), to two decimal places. -0.10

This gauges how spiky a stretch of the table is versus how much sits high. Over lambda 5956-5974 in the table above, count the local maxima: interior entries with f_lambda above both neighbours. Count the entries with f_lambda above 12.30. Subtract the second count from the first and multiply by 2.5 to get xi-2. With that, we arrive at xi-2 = -7.5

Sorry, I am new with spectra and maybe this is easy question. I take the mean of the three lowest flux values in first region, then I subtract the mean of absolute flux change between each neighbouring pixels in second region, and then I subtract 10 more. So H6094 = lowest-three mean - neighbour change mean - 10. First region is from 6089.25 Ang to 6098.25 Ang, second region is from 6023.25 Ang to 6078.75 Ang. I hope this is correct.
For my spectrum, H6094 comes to 2.22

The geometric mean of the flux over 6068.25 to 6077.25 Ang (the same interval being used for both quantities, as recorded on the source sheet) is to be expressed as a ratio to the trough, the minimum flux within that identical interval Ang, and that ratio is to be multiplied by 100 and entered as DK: 102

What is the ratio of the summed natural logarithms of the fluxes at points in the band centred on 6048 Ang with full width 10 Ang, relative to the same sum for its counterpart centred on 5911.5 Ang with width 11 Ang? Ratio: 1.02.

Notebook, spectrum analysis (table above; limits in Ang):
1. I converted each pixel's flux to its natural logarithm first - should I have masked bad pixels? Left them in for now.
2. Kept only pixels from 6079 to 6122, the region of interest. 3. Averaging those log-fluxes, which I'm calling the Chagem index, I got 2.52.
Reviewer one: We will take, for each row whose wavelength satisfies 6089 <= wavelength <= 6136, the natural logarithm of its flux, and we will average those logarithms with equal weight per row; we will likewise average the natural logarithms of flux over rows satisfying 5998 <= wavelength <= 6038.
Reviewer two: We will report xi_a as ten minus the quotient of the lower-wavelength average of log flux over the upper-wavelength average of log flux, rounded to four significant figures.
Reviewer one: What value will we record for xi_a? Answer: 8.996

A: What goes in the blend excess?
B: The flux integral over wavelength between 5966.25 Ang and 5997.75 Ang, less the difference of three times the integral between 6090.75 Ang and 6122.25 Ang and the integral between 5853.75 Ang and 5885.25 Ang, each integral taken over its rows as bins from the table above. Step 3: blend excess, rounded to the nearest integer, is -387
